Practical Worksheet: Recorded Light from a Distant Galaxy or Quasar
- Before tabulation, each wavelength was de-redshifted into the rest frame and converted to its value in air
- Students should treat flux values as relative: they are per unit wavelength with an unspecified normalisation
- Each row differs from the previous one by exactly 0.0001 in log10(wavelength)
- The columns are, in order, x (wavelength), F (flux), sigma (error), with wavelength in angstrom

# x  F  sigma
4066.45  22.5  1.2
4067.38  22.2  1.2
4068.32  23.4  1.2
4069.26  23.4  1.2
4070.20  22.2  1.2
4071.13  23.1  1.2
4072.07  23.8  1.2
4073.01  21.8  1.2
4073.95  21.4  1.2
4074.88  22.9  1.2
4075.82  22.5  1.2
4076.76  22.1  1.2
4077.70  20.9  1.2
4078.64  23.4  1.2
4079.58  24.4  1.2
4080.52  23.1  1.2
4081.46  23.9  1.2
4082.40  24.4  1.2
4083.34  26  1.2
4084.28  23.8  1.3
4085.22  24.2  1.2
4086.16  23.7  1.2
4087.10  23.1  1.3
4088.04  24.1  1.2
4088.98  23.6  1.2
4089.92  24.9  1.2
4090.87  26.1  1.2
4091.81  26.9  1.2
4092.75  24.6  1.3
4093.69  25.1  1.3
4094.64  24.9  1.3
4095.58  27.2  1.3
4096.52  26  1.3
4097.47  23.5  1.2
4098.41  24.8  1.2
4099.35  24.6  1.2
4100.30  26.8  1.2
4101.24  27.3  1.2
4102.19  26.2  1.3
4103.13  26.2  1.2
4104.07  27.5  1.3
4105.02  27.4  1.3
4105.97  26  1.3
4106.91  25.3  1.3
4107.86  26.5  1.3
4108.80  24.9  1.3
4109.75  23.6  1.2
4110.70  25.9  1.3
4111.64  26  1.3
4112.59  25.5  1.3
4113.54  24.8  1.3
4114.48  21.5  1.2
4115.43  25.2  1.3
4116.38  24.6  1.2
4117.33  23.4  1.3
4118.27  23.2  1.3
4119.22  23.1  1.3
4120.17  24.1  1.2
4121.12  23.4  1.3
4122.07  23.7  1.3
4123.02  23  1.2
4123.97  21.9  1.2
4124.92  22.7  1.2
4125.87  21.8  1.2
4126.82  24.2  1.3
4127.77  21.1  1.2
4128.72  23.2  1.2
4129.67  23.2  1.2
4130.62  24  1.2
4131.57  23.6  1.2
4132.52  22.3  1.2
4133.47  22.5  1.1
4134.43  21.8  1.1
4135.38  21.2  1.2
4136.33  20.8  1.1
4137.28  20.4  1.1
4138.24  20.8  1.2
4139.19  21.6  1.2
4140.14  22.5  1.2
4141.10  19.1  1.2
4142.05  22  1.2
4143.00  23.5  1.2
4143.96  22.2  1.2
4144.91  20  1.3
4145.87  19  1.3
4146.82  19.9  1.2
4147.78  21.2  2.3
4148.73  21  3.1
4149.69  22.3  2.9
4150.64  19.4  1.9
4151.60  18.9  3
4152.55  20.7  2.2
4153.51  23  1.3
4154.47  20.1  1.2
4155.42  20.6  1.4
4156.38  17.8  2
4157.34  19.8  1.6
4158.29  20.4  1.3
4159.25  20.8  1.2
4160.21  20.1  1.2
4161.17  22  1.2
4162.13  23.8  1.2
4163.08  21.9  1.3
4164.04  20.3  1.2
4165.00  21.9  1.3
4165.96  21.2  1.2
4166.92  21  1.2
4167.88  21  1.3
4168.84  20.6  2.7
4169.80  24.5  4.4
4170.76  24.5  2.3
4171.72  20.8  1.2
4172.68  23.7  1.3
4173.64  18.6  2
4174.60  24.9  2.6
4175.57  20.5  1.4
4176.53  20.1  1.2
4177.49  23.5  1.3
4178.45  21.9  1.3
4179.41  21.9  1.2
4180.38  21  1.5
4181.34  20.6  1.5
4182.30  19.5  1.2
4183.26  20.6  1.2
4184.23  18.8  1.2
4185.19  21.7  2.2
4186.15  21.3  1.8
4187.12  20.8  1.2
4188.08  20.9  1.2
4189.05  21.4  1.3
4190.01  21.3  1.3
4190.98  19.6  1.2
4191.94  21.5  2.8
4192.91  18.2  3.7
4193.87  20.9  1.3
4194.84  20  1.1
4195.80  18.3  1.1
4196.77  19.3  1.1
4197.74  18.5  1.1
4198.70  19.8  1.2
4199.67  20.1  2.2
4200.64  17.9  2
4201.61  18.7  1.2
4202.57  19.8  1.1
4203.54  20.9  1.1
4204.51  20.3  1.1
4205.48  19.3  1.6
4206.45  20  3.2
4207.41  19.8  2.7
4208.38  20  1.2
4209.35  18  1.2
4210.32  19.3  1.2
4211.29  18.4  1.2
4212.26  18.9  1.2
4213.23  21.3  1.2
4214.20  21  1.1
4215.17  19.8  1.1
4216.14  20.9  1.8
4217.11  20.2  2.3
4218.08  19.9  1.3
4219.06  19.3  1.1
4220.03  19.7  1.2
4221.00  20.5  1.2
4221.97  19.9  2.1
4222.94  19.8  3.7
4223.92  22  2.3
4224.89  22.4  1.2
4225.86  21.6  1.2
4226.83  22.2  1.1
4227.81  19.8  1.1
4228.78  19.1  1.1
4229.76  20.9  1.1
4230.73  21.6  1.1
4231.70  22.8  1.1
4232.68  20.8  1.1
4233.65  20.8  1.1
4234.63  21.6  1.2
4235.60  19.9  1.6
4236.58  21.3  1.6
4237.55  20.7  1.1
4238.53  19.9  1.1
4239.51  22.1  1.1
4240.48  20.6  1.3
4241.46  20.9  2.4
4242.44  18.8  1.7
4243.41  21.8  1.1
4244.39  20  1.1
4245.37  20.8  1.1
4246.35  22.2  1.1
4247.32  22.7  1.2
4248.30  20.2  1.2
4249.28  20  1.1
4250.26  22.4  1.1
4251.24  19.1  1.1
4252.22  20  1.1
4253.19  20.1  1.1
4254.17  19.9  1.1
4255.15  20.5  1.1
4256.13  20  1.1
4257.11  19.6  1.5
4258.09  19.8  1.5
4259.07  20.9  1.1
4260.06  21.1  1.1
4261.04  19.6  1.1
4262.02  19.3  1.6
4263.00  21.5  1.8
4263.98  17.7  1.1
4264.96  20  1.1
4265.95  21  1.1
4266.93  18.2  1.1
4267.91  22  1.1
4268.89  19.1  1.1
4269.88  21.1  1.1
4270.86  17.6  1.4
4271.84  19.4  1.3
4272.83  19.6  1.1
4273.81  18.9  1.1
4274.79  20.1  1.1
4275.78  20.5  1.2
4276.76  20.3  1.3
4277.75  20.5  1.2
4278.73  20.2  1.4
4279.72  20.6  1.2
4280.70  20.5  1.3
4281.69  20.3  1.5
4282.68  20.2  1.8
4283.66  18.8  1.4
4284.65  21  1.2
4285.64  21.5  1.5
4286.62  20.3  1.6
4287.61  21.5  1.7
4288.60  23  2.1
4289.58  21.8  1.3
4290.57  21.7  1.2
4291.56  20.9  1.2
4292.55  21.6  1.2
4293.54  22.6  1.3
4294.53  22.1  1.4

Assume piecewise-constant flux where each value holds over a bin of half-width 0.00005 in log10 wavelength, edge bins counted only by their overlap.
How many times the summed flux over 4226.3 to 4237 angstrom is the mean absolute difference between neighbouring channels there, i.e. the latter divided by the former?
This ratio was 0.0055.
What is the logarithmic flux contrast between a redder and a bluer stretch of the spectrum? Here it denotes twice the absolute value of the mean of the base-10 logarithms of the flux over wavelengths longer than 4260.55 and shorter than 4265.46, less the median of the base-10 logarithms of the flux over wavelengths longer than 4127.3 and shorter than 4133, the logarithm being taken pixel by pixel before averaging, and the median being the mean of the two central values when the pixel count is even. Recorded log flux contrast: 0.15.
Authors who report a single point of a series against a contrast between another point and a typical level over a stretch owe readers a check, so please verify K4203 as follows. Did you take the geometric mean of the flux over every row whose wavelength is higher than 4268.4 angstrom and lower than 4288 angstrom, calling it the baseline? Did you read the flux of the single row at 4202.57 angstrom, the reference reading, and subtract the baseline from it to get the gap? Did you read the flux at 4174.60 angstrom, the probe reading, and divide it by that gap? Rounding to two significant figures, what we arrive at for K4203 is -90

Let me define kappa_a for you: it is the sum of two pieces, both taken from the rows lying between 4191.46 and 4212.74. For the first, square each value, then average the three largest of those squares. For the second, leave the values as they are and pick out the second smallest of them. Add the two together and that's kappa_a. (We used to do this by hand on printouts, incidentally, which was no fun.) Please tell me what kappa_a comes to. 463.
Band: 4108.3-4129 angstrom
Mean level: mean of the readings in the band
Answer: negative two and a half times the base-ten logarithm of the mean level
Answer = -3.44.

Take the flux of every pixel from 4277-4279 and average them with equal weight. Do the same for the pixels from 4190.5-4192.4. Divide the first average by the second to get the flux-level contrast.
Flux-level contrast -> 0.99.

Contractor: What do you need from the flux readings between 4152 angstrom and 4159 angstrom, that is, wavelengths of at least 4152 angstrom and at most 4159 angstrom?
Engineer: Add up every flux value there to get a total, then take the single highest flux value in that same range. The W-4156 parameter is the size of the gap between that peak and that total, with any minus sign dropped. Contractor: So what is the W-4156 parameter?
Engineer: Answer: 119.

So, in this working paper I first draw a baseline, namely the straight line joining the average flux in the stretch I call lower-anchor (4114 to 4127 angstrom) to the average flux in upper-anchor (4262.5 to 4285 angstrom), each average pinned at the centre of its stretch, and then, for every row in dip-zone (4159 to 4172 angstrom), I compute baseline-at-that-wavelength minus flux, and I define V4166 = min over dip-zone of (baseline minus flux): -2.3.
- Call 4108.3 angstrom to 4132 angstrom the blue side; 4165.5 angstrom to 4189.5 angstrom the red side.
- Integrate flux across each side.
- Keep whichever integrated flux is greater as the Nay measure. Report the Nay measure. 561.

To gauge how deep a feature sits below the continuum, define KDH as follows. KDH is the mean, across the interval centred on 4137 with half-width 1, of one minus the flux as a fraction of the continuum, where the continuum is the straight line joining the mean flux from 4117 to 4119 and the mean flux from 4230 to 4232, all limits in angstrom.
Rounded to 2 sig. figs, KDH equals 0.11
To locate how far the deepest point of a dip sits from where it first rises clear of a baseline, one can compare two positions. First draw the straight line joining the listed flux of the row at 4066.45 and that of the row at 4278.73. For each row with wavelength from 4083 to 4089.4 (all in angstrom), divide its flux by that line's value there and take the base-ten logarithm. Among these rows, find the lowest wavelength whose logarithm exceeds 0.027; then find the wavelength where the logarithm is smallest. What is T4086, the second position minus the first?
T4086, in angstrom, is 3.8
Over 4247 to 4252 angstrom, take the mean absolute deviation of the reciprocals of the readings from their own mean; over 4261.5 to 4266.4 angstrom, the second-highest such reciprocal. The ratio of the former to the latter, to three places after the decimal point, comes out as 0.058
